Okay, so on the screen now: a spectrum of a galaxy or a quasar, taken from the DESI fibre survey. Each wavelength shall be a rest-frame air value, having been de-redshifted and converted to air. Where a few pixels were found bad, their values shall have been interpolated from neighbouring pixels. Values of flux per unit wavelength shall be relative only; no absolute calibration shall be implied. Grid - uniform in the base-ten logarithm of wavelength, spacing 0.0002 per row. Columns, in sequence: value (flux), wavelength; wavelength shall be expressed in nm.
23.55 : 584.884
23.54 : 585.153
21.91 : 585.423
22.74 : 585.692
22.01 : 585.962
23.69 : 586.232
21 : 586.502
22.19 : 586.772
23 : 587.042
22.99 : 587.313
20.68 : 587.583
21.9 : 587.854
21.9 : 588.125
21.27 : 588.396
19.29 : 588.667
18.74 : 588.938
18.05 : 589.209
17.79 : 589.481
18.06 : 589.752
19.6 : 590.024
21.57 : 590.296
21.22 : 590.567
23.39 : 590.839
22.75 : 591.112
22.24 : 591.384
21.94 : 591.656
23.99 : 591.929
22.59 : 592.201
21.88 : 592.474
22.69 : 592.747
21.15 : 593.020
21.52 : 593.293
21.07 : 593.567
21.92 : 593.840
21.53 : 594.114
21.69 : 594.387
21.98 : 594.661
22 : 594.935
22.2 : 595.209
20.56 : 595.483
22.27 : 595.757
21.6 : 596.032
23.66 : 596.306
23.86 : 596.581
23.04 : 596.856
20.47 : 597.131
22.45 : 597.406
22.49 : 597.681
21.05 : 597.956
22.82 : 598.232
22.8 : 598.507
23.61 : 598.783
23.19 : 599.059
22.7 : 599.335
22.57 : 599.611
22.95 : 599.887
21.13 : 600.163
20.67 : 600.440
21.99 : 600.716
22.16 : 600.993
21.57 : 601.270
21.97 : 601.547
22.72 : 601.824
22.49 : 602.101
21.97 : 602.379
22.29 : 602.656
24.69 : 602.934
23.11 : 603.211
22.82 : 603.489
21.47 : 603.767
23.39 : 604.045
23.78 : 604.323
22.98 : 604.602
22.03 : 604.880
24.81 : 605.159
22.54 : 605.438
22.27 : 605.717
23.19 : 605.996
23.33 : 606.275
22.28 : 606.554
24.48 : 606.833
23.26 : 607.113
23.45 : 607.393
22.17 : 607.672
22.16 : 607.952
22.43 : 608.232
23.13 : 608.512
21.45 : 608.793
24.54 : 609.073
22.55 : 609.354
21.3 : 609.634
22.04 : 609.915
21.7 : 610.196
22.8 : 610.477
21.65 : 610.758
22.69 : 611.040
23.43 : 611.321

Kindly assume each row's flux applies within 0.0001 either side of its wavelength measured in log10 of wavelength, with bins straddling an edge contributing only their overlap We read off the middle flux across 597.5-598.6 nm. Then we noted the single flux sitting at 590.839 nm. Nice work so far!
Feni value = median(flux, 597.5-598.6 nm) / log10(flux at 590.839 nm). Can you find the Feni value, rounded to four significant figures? 16.54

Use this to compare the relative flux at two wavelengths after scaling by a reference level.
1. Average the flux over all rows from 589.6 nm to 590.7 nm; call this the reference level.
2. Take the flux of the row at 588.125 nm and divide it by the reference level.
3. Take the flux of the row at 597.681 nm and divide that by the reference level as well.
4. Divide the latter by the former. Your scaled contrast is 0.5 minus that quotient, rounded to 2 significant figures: -0.53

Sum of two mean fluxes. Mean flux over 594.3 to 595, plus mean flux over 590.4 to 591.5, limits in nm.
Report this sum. 44.3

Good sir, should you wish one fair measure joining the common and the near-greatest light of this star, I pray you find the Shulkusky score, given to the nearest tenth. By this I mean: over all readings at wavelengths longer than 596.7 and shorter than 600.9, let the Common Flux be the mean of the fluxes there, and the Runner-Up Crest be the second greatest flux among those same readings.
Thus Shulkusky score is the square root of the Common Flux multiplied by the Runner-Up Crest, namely 22.7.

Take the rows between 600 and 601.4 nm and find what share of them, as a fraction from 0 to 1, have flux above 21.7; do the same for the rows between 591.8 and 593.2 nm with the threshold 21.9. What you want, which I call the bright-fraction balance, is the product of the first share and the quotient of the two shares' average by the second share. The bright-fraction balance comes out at 0.33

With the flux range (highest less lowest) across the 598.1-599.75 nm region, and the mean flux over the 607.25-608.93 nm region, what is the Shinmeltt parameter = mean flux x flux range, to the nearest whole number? 23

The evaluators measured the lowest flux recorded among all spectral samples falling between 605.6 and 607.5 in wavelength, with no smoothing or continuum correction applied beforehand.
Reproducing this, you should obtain 22.27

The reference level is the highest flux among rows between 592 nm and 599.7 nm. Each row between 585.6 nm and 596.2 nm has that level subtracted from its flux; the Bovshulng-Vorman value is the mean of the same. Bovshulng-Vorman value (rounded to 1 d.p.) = -2.4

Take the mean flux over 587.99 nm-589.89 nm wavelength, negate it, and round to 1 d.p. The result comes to -19.3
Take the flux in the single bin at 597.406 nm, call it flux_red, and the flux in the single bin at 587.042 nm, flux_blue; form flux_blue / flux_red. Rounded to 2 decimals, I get 1.02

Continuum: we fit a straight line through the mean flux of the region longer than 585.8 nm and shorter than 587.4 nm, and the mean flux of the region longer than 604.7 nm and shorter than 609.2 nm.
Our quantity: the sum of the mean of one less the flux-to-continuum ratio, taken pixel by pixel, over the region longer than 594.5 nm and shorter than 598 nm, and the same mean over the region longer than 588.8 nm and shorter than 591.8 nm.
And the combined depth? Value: 0.12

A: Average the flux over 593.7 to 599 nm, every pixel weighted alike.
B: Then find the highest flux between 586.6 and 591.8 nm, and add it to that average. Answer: 45.6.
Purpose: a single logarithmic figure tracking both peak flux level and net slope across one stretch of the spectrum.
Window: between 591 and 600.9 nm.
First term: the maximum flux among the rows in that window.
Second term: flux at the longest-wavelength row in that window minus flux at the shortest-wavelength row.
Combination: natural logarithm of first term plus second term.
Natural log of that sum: 3.15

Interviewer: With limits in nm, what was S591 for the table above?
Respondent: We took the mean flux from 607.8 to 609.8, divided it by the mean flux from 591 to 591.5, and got 1.00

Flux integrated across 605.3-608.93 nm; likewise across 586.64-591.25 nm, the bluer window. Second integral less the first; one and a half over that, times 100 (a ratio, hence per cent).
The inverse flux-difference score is 11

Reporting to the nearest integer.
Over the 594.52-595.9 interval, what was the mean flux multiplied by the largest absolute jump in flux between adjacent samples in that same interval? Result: 37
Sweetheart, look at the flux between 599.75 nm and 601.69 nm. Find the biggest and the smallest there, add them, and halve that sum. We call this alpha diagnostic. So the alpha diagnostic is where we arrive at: 21.8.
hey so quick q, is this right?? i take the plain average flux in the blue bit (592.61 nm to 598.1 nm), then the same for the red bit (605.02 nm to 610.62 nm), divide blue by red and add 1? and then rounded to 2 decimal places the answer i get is 1.96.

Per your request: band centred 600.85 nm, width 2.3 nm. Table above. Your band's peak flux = 22.95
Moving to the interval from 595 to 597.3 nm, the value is 23.86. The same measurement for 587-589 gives 23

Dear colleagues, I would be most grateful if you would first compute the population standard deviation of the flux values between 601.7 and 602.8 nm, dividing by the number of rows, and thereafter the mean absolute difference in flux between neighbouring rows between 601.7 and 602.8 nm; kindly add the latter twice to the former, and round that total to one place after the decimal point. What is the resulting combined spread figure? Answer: 1.0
